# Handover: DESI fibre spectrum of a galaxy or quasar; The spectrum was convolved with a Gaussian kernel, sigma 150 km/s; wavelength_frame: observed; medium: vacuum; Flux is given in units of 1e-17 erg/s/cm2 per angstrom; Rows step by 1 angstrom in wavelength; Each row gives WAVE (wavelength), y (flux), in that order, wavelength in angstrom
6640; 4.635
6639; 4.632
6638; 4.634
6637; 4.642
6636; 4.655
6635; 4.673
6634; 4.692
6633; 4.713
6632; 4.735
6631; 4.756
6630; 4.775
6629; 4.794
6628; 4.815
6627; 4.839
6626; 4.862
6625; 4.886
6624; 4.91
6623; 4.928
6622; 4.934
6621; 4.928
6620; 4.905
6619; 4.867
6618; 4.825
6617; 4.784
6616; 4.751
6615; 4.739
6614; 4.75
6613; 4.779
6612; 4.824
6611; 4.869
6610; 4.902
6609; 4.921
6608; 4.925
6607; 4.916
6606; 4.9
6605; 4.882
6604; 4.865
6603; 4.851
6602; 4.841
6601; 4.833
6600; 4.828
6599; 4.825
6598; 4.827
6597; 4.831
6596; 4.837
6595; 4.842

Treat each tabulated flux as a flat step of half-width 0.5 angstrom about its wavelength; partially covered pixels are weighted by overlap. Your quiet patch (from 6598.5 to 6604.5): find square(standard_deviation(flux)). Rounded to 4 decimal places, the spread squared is 0.0002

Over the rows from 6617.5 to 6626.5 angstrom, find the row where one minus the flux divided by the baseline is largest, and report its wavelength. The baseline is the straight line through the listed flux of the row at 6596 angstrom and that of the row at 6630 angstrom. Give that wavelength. 6618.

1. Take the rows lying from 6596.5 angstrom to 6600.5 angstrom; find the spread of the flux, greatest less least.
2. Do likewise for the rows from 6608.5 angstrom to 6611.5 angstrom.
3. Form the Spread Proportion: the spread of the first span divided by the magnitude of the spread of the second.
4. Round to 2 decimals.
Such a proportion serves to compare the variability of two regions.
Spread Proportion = 0.12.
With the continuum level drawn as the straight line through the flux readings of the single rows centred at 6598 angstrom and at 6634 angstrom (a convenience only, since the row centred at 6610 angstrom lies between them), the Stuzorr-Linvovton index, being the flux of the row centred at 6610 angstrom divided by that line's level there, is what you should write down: 1.025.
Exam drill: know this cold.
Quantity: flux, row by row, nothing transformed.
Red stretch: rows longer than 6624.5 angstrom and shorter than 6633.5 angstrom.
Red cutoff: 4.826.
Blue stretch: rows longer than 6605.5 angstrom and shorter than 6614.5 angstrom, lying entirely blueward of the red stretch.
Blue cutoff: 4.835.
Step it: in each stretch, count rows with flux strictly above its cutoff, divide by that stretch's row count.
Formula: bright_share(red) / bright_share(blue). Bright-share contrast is 0.5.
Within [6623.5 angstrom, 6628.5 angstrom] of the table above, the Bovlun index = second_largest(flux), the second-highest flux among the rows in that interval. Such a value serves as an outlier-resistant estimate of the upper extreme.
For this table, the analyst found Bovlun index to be 4.886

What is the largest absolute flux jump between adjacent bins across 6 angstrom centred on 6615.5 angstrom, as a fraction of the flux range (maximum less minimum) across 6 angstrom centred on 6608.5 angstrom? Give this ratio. 0.73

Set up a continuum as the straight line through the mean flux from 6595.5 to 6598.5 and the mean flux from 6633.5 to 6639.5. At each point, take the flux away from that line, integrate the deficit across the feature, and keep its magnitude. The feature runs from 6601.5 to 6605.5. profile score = 0.23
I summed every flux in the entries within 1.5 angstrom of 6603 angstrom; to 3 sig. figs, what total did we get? 14.6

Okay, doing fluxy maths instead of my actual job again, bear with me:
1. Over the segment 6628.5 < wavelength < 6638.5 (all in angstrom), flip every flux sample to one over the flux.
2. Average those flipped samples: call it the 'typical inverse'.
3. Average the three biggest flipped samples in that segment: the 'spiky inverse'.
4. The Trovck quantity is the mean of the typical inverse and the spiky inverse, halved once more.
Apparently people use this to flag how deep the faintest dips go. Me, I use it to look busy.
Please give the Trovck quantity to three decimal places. 0.107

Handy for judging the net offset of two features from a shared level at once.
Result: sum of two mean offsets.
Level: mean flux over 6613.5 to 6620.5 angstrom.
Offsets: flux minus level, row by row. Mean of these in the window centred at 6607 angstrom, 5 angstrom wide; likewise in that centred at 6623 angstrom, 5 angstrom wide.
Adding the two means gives 0.22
